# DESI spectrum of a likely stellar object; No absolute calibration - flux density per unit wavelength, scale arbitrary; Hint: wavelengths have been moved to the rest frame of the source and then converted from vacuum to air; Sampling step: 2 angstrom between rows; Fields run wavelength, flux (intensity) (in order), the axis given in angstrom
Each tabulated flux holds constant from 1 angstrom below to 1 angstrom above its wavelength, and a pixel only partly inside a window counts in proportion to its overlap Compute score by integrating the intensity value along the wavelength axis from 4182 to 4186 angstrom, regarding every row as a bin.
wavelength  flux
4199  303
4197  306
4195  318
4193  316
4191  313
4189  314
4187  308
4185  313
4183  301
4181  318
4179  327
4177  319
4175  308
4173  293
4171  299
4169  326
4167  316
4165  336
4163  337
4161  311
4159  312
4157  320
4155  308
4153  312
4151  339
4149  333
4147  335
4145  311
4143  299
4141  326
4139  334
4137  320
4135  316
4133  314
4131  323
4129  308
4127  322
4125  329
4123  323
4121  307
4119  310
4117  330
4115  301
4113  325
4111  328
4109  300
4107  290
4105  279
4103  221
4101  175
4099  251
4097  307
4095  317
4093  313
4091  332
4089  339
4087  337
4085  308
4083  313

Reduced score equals 1228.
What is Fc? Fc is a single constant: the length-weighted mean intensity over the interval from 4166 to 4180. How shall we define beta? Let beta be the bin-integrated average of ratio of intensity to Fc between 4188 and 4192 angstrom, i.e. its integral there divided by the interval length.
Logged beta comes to 1.00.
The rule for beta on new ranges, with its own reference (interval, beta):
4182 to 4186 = 0.98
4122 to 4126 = 1.04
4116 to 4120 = 1.02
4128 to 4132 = 1.01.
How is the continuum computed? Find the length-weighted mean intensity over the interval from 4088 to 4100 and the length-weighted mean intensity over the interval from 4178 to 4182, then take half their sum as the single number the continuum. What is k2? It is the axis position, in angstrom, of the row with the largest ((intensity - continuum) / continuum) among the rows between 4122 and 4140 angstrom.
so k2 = 4139 angstrom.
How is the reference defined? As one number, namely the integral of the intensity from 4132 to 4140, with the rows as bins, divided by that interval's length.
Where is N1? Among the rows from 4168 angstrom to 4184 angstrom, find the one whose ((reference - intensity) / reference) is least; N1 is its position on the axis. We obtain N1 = 4179 angstrom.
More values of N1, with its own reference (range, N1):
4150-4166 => 4151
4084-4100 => 4089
